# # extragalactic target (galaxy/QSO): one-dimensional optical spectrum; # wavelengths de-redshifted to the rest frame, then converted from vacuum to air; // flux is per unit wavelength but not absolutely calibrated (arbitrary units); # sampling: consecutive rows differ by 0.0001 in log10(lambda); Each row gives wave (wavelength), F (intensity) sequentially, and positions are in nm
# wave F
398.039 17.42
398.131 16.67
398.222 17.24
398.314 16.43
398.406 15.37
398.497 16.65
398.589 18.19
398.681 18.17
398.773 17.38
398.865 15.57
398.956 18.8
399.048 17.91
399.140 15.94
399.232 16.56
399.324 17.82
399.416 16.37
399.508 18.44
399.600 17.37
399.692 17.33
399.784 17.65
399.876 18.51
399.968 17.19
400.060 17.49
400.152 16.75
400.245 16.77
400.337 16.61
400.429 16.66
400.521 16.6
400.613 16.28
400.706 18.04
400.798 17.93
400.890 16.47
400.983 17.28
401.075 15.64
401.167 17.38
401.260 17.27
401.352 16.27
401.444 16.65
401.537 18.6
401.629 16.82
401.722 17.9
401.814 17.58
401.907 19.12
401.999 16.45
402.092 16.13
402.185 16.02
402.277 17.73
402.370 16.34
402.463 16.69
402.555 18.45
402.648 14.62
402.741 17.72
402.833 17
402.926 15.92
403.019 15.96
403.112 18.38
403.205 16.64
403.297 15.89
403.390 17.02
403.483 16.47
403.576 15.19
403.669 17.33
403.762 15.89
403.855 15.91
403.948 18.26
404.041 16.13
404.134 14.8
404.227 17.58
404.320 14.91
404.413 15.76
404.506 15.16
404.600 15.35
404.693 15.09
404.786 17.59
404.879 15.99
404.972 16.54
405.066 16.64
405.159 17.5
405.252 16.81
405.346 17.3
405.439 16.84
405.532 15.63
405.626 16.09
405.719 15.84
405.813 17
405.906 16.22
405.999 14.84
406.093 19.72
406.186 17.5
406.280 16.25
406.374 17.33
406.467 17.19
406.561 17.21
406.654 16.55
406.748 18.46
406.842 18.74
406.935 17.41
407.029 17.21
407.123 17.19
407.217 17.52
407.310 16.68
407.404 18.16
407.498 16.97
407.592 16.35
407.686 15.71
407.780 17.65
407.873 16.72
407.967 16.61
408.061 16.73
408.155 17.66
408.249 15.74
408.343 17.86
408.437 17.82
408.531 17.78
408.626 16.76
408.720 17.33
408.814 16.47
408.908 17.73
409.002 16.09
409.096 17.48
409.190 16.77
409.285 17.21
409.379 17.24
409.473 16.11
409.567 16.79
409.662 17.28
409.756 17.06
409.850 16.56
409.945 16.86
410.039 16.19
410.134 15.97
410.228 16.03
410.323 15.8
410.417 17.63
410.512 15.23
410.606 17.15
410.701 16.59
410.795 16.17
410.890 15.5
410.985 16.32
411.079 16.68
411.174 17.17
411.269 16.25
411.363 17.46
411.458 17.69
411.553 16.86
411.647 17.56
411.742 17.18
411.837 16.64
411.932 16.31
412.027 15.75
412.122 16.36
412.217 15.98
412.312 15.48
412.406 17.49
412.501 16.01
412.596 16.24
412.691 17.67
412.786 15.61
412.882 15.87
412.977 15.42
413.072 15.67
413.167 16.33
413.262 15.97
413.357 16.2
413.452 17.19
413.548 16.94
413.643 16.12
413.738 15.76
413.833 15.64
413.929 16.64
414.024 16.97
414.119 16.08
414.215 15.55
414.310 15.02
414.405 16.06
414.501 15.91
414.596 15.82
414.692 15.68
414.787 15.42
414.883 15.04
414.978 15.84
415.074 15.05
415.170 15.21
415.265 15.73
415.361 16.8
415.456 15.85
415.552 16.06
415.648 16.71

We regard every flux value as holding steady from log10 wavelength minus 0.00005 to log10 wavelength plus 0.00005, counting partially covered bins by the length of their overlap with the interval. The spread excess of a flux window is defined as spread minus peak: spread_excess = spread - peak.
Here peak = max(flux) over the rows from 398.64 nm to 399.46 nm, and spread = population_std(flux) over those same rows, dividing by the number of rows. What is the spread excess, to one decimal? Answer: -17.8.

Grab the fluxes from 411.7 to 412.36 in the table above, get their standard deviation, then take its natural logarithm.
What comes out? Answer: -0.6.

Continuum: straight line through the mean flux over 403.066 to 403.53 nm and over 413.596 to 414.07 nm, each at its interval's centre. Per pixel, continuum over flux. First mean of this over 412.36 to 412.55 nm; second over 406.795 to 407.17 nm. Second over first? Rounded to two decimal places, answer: 0.97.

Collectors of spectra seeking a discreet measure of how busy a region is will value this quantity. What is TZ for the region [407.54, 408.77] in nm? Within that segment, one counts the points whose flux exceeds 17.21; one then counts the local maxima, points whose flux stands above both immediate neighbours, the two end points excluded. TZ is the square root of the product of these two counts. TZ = 4.2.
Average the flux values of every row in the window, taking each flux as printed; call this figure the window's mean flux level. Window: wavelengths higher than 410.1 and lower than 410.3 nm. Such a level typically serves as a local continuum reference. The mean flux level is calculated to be 16.0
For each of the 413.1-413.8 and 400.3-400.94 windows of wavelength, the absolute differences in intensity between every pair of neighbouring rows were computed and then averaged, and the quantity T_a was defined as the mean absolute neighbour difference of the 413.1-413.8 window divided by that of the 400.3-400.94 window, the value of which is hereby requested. 0.80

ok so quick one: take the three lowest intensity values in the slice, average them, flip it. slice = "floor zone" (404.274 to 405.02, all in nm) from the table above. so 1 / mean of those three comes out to 0.066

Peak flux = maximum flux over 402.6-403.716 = 18.38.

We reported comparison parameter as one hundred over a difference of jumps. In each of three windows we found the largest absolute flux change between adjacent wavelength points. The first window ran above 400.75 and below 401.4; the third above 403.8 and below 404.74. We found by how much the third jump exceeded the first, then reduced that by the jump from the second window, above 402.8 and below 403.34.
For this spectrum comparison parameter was -72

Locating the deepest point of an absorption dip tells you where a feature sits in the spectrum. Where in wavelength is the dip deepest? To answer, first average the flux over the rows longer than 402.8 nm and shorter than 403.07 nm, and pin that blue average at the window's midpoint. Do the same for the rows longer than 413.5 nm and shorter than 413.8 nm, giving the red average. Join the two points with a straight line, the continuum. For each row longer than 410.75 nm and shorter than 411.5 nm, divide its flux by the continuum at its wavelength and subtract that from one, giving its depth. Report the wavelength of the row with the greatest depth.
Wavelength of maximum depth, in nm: 410.890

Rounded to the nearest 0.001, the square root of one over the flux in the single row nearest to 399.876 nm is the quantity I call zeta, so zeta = 0.232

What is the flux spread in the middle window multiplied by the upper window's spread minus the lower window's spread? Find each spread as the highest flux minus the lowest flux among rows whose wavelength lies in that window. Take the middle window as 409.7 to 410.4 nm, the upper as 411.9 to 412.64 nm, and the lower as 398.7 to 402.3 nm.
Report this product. -2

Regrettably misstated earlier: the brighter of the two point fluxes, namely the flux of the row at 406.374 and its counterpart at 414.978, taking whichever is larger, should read 17.33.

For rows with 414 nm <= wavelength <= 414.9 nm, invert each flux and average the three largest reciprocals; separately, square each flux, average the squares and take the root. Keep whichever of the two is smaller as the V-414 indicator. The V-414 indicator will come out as 0.0660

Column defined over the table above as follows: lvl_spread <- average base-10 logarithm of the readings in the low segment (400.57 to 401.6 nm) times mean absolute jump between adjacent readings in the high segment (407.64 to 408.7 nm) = 1.1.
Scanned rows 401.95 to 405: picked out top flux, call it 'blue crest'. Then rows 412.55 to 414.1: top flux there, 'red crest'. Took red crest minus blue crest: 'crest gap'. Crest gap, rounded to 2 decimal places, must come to -0.78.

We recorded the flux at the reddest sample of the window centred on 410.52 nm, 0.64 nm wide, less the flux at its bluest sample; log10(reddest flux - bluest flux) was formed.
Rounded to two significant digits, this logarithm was -0.85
